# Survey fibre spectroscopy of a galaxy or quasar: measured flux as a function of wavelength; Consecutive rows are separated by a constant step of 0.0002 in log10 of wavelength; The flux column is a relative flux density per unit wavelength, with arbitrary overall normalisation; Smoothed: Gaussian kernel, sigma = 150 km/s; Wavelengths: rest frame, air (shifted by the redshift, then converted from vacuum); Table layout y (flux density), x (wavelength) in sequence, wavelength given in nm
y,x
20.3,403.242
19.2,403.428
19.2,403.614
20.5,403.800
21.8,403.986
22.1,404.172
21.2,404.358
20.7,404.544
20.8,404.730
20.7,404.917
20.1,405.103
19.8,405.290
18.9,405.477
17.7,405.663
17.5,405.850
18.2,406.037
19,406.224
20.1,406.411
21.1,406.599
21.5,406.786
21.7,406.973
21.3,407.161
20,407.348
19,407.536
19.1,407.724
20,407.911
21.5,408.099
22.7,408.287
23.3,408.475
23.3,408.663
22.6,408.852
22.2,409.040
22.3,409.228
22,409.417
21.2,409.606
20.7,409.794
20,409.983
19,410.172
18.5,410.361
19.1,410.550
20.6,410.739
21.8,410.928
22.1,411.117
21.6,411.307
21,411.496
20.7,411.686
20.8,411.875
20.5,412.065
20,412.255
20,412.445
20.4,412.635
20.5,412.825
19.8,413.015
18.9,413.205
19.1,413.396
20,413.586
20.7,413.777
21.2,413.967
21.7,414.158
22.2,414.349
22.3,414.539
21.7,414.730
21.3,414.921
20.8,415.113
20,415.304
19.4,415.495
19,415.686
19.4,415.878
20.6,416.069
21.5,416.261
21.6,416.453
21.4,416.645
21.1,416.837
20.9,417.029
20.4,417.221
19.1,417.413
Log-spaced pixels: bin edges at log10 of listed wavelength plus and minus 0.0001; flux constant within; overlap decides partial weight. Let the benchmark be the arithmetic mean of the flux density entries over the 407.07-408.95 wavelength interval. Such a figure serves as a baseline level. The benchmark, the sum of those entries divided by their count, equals 21.3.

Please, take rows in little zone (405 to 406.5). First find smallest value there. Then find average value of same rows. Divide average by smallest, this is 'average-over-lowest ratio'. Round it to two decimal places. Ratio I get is 1.08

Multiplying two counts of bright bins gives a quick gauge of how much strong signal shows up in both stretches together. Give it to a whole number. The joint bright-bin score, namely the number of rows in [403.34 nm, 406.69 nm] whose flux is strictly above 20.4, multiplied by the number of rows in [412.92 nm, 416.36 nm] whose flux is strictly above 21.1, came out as 56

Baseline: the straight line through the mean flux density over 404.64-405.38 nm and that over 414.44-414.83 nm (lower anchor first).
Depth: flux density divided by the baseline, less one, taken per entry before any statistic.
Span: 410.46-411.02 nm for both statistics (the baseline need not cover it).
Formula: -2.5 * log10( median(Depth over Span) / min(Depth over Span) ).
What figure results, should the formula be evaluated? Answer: 1.2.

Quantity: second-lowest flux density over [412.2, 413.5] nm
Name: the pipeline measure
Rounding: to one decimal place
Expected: 19.1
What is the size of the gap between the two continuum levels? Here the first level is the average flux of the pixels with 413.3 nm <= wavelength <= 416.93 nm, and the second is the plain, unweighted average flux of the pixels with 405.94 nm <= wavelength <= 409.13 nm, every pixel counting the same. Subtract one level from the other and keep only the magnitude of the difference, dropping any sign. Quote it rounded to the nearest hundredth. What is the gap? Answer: 0.19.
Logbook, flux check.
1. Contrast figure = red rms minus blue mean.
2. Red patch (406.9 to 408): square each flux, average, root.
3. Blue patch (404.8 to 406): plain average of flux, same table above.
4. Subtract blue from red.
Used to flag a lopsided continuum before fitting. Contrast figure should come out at 1.1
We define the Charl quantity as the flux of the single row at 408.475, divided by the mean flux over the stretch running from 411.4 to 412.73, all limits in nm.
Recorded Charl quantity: 1.14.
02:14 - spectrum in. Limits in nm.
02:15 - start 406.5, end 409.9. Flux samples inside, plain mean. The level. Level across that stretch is 21.4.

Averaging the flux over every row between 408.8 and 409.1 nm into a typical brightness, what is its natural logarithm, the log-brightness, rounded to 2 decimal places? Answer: 3.11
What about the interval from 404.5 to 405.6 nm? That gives 3.00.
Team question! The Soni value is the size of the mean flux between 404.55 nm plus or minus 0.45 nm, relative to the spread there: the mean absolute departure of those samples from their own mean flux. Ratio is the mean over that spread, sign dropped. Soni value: 48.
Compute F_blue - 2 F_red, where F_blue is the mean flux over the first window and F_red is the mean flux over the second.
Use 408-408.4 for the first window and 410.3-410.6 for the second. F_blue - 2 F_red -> -15.5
